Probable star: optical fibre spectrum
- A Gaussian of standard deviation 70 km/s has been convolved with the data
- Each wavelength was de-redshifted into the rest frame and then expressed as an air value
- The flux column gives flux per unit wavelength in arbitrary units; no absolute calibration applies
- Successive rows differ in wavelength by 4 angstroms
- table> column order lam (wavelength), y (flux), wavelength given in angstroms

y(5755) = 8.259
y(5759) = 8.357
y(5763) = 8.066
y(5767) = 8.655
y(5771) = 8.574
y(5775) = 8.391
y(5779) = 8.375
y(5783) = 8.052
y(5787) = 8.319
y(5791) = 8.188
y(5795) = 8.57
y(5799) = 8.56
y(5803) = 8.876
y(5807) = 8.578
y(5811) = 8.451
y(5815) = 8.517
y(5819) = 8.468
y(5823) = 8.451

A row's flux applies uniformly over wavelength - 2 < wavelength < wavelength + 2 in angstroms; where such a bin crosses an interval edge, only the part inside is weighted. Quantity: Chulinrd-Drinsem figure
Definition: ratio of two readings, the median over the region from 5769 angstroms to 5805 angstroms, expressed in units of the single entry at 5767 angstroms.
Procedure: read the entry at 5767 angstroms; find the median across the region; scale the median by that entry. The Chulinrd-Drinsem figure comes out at 0.97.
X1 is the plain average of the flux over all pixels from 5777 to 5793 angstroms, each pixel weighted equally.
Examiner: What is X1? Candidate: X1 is 8.23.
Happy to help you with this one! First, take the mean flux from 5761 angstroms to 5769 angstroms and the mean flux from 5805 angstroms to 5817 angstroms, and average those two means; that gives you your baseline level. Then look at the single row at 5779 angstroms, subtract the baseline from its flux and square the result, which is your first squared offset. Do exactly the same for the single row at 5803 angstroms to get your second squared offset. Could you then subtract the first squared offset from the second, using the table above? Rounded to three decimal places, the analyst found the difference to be 0.188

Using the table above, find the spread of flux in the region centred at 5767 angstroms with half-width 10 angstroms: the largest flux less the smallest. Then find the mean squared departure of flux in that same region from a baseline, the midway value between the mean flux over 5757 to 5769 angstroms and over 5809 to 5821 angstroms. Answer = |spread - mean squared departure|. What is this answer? 0.5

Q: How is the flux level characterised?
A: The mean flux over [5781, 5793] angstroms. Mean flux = 8.19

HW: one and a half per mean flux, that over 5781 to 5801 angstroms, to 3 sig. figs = 0.180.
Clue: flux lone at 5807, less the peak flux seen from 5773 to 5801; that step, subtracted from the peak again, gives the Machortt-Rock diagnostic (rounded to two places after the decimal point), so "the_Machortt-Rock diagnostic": 8.56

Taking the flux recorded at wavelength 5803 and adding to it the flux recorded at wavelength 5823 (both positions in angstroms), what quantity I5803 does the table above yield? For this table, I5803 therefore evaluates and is 17.3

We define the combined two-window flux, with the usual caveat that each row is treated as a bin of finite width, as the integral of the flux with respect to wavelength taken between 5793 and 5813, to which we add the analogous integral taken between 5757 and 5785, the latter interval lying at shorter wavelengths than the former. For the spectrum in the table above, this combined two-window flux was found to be 406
